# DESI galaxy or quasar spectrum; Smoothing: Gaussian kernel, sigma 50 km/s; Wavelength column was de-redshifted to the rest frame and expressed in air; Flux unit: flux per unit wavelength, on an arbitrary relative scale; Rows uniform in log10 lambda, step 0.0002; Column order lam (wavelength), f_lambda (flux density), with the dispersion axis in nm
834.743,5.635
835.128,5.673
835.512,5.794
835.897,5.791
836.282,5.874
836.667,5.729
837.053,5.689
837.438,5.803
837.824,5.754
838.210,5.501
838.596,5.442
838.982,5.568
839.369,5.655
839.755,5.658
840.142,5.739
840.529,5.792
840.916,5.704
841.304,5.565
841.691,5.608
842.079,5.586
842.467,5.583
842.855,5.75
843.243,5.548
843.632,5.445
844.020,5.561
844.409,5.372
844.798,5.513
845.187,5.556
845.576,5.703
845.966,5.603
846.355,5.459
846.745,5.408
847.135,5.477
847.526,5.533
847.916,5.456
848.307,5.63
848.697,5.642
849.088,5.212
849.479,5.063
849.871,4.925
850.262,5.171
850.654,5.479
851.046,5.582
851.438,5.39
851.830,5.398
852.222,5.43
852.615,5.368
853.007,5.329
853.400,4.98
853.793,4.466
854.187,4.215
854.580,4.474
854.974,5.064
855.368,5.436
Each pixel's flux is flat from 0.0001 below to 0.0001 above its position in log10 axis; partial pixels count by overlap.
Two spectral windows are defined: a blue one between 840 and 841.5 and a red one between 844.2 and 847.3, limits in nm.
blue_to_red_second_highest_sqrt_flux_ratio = 1.01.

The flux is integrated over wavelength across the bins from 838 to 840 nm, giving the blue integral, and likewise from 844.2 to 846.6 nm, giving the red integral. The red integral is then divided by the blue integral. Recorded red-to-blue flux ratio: 1.2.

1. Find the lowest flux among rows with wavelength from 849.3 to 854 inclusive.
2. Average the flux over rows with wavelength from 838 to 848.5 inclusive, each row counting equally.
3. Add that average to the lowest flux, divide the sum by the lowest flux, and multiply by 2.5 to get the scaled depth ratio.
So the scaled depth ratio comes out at 5.62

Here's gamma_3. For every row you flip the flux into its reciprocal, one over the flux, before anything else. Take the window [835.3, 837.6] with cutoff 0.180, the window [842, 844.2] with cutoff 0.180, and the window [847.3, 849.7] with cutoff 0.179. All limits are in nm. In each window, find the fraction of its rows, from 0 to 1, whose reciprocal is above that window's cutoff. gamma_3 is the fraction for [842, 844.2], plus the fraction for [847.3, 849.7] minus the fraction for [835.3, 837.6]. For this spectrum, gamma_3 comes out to 1.00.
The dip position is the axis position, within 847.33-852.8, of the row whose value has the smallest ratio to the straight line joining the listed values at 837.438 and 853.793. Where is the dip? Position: 849.871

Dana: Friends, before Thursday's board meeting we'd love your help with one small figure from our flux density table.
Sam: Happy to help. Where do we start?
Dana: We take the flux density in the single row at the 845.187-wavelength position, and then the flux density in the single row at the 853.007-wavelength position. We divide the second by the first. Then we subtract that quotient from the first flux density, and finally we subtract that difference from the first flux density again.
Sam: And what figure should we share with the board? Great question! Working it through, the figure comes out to 0.959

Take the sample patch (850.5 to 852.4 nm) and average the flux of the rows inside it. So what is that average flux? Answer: 5.46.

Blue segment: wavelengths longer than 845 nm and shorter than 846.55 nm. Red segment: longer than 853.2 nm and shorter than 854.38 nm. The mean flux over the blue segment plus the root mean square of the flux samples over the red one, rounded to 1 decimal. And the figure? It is 10.1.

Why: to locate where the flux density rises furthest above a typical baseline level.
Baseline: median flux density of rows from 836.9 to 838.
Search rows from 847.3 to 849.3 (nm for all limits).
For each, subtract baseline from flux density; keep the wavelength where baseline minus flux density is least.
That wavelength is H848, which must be 848.697 nm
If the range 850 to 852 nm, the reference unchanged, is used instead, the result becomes 851.046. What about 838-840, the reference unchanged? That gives 839.755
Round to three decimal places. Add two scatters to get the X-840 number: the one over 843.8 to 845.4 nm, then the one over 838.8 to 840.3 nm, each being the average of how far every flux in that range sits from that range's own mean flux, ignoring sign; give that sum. 0.108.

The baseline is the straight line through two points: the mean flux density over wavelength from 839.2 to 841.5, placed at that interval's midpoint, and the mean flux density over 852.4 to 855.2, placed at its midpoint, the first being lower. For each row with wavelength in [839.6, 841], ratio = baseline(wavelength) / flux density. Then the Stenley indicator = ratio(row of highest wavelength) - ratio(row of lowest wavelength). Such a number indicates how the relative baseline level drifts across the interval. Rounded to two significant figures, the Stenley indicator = -0.021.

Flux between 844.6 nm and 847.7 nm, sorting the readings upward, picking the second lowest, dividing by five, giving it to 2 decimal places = 1.09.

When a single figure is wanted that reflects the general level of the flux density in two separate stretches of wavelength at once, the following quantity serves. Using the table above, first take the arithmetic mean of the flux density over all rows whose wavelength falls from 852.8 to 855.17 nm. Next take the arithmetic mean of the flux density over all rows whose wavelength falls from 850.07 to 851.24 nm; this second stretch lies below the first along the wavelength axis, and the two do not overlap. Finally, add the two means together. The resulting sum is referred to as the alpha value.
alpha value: 10.2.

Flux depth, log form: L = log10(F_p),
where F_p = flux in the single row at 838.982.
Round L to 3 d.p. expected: 0.746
